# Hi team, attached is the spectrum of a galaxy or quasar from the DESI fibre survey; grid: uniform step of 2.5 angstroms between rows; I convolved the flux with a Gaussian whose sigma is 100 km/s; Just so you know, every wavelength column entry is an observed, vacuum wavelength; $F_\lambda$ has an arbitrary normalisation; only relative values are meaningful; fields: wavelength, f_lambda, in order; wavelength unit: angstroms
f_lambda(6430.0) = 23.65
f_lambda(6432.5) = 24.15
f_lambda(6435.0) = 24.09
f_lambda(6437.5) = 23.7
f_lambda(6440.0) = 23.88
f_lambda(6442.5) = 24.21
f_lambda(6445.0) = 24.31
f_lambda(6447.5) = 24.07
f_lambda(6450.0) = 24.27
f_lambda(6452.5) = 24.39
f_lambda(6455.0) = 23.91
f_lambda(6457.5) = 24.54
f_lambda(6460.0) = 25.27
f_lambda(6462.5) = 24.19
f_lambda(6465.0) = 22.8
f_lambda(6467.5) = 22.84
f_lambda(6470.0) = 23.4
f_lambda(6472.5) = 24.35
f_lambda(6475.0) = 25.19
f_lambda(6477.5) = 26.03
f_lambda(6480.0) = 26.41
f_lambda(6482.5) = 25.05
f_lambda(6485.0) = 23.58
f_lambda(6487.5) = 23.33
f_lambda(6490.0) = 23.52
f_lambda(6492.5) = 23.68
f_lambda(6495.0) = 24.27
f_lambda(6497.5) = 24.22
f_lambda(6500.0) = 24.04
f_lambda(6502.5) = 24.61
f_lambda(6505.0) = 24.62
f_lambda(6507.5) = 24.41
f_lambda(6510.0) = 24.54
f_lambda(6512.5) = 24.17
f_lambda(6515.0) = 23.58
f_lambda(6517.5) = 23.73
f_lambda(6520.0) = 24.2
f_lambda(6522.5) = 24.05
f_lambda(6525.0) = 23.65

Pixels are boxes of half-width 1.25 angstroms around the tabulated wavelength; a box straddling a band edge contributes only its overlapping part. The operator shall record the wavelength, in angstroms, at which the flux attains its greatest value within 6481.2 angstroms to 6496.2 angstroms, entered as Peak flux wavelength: 6482.5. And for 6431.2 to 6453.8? 6452.5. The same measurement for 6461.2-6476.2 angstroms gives 6475.0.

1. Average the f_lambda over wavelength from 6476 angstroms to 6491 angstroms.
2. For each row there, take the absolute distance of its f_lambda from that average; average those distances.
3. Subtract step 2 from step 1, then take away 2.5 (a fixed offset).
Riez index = 21.0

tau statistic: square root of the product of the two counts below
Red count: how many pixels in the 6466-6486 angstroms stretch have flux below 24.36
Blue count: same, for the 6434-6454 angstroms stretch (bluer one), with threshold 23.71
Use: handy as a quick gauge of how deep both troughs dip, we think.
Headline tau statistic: 2.0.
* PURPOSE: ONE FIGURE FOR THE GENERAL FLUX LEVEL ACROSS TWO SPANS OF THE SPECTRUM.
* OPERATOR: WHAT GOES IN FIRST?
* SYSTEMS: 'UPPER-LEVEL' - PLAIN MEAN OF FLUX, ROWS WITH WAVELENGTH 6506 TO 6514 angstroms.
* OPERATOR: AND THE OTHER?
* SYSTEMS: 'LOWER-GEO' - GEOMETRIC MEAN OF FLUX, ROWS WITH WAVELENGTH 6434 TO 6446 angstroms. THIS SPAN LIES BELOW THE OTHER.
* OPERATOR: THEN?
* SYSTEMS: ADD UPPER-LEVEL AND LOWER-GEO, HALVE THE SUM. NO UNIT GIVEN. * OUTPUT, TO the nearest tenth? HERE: 24.2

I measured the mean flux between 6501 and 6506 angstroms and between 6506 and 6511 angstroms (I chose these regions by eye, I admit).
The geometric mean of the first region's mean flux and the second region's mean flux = 24.5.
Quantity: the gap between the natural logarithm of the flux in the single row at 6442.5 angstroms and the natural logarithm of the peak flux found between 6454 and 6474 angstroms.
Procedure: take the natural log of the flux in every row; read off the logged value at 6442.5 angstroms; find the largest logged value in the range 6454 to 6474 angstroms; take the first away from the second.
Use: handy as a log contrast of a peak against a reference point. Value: 0.043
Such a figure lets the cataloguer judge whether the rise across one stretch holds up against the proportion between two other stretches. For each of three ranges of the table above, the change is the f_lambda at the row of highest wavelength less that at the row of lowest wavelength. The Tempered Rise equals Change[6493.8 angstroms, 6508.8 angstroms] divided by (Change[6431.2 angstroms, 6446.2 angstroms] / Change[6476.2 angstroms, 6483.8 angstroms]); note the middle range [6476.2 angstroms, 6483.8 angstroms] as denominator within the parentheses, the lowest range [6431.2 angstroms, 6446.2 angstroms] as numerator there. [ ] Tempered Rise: -0.9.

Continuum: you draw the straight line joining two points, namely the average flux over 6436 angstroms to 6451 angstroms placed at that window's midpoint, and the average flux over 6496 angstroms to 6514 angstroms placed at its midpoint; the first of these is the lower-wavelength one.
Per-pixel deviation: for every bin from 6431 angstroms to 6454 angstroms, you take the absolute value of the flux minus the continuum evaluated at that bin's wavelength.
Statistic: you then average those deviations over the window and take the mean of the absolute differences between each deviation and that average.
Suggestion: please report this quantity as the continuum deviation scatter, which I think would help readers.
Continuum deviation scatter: 0.1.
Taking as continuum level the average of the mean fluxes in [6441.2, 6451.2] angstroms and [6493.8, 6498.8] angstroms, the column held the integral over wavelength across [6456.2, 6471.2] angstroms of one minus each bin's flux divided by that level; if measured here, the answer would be 0.24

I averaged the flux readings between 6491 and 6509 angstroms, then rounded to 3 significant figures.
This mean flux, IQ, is 24.3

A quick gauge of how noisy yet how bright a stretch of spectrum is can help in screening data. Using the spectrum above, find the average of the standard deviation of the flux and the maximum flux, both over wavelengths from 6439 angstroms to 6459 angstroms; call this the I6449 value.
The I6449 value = 12.4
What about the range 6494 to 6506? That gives 12.4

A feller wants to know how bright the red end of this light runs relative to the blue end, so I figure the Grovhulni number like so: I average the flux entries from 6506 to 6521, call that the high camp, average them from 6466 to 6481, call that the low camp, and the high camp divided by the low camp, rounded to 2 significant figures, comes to 0.98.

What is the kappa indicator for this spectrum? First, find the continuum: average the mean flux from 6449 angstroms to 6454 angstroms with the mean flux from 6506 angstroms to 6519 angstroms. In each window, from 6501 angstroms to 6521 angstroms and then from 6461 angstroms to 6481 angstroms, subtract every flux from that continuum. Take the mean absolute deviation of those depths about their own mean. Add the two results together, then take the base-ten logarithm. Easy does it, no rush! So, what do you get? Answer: 0.15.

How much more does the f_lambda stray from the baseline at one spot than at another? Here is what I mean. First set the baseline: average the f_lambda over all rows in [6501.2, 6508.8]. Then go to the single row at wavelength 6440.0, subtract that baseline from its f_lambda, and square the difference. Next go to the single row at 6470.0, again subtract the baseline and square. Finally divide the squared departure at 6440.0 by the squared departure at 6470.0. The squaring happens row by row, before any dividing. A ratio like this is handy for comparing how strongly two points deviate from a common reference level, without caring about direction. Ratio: 0.34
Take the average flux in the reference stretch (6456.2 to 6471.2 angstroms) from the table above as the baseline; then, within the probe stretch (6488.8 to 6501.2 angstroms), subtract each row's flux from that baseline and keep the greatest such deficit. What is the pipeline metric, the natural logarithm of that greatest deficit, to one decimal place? -1.1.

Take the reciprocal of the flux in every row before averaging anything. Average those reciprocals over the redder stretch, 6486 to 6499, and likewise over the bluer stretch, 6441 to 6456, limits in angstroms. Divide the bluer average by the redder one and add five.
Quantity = 5.98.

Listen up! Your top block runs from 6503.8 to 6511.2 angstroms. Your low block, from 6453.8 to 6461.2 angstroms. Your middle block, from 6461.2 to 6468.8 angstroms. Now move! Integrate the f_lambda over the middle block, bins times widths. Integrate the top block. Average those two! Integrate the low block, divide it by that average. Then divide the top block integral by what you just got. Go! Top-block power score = 179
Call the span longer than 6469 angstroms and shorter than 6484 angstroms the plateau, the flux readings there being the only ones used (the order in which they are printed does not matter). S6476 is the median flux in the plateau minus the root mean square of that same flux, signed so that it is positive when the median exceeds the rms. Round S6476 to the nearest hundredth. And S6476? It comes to 0.03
